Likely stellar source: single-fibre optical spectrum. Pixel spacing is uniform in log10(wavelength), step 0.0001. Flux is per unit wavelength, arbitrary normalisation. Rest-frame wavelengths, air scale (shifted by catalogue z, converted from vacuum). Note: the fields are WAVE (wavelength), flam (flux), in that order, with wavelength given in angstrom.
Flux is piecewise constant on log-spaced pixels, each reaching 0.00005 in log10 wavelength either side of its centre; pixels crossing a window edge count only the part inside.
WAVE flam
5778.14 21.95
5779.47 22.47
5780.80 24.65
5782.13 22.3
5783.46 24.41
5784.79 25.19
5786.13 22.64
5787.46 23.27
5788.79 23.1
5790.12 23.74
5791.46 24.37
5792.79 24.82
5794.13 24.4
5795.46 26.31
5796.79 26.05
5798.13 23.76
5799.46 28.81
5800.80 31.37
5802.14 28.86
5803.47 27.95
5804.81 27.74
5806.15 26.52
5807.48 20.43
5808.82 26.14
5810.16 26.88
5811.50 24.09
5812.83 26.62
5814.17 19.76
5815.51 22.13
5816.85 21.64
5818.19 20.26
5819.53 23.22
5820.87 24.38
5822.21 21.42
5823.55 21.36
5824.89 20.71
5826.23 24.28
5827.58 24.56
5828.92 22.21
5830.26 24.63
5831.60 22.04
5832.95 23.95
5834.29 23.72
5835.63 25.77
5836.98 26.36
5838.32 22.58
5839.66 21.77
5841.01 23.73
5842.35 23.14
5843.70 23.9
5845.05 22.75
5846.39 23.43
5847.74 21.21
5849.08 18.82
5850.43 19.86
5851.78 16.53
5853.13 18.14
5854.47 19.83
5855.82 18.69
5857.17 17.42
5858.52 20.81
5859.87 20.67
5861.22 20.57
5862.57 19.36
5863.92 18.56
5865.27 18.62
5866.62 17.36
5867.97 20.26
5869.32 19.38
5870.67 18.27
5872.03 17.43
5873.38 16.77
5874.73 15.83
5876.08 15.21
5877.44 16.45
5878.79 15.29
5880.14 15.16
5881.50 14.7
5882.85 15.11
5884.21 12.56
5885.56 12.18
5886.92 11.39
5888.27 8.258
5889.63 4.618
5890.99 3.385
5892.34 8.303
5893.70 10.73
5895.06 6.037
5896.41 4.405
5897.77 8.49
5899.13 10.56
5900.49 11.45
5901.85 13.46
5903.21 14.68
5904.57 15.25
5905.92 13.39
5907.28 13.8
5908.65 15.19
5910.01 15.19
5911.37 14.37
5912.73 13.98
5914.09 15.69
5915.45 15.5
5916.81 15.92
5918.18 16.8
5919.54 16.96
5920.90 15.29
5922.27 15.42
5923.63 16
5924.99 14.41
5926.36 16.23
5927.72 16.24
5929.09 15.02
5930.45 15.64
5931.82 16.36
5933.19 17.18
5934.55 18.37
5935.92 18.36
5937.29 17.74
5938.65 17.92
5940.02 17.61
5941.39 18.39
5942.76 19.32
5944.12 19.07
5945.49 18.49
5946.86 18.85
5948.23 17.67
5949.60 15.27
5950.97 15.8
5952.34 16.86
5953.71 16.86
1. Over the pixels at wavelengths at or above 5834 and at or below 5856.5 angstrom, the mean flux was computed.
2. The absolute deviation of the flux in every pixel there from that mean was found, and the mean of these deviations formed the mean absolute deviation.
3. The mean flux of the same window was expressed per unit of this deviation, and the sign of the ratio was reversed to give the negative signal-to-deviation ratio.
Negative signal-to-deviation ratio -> -10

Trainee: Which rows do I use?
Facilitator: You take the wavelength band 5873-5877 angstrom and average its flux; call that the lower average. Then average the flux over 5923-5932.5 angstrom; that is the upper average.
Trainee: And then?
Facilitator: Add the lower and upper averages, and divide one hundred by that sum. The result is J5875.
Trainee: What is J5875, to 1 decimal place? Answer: 3.2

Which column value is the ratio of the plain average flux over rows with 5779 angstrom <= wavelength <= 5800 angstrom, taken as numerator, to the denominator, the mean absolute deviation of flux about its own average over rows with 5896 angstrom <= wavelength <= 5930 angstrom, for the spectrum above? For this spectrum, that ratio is 13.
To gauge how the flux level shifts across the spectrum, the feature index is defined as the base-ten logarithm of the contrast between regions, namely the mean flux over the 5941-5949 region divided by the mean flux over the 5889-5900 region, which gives 0.42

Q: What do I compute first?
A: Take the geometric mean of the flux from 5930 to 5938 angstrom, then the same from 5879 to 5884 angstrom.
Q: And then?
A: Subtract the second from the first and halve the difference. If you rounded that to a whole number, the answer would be 1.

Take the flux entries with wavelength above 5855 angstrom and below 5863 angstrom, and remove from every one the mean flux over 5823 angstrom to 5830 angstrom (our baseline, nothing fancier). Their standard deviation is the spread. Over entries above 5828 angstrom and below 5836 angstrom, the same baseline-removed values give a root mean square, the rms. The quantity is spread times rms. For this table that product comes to 2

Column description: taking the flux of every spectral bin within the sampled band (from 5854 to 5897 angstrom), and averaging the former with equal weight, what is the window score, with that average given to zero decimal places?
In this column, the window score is 15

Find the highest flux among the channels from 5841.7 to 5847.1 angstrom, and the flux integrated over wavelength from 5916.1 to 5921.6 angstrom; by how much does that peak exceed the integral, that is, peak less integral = -65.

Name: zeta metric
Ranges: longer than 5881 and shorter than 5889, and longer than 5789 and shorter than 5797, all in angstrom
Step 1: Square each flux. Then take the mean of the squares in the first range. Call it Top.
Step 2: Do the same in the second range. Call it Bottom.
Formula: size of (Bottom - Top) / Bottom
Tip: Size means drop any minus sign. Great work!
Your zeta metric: 0.75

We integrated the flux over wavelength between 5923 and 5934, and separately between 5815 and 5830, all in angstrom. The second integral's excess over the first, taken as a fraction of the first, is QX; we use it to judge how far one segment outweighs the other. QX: 0.9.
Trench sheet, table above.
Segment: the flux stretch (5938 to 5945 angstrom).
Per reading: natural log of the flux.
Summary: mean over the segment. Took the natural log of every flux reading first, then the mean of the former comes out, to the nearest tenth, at 2.9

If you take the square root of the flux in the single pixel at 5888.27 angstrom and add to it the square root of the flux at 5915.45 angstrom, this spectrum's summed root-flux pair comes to 6.8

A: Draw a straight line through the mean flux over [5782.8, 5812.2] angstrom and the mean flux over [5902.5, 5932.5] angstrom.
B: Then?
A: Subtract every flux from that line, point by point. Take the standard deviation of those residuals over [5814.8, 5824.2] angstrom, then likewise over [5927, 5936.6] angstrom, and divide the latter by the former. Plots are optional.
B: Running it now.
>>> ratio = 1.1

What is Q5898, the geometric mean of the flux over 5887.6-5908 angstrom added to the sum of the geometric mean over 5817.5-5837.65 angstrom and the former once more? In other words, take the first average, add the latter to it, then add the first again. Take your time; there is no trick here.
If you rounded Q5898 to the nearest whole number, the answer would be 41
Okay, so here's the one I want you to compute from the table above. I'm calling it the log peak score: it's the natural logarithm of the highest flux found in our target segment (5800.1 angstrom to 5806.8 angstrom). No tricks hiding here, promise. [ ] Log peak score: 3.45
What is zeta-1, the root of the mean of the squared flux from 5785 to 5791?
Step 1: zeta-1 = 23.2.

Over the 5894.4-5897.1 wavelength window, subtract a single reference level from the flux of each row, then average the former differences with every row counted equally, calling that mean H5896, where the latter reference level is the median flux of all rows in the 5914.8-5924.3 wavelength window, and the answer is -11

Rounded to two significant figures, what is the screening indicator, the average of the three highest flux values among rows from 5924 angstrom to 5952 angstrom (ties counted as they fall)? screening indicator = 19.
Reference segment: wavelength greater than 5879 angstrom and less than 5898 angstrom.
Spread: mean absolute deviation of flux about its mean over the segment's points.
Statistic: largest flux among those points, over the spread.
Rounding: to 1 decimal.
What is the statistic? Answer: 4.4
